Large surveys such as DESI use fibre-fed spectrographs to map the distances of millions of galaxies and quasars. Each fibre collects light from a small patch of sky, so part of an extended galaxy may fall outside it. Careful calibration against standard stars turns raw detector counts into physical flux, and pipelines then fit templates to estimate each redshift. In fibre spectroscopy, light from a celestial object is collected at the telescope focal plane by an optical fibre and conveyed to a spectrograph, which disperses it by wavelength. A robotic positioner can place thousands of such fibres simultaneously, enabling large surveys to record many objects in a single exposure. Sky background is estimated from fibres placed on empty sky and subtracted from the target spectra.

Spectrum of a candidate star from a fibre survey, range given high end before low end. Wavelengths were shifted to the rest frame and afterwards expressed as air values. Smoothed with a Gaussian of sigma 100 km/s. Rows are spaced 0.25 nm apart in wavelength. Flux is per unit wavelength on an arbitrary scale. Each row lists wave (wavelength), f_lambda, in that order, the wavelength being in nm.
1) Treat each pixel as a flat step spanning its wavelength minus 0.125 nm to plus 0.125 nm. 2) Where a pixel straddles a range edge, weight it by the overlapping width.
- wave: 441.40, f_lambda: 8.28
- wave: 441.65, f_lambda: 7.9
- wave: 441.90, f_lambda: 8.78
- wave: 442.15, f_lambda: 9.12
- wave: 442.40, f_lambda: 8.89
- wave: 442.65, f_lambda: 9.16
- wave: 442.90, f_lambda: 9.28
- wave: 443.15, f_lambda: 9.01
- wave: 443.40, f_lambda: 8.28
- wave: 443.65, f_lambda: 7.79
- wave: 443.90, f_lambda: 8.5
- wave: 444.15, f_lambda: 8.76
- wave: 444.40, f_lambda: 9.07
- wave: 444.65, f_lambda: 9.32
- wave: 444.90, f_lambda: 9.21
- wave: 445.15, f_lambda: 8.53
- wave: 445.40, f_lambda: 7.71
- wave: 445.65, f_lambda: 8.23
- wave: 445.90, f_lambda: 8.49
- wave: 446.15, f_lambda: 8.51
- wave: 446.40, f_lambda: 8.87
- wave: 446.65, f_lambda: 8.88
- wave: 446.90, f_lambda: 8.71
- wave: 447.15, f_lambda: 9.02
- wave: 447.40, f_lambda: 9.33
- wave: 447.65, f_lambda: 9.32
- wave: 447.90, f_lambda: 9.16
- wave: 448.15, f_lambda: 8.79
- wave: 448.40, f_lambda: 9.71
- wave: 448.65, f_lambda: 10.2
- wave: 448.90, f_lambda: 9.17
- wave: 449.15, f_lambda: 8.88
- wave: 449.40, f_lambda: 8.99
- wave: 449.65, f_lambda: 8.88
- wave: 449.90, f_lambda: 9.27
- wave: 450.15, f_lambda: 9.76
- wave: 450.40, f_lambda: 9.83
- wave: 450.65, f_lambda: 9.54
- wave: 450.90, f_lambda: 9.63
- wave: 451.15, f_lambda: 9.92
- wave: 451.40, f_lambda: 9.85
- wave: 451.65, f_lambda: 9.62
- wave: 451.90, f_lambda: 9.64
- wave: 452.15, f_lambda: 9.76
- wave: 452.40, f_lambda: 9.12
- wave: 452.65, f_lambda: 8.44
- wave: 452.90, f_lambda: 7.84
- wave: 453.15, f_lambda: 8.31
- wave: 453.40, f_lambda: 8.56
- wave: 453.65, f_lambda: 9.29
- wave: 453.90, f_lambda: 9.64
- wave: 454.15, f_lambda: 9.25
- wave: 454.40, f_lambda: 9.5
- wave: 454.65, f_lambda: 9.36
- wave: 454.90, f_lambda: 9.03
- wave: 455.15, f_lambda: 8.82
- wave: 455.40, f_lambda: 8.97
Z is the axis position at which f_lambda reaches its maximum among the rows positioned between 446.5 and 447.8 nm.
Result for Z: 447.40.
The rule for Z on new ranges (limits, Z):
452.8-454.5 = 453.90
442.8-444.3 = 442.90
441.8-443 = 442.90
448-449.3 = 448.65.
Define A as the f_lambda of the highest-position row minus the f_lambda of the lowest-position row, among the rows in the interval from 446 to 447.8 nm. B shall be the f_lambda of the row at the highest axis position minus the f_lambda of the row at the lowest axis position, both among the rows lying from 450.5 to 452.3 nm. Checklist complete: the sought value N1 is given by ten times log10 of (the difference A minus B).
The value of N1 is -2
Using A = 0.8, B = 0.2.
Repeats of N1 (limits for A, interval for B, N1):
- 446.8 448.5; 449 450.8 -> -5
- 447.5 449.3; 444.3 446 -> -9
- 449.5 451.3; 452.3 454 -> -3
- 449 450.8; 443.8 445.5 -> 2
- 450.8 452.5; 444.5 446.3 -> -5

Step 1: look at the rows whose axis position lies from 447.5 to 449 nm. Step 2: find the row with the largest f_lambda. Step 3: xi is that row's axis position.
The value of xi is 448.65 nm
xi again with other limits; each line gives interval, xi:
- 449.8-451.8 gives 451.15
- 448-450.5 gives 448.65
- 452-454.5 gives 452.15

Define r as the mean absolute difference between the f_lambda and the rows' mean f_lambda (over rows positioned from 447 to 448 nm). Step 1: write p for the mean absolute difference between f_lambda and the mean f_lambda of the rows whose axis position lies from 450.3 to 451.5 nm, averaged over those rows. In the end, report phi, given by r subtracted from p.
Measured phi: 0.0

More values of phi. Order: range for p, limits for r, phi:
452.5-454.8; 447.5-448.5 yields 0.3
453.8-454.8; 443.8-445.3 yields -0.2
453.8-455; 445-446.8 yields -0.1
